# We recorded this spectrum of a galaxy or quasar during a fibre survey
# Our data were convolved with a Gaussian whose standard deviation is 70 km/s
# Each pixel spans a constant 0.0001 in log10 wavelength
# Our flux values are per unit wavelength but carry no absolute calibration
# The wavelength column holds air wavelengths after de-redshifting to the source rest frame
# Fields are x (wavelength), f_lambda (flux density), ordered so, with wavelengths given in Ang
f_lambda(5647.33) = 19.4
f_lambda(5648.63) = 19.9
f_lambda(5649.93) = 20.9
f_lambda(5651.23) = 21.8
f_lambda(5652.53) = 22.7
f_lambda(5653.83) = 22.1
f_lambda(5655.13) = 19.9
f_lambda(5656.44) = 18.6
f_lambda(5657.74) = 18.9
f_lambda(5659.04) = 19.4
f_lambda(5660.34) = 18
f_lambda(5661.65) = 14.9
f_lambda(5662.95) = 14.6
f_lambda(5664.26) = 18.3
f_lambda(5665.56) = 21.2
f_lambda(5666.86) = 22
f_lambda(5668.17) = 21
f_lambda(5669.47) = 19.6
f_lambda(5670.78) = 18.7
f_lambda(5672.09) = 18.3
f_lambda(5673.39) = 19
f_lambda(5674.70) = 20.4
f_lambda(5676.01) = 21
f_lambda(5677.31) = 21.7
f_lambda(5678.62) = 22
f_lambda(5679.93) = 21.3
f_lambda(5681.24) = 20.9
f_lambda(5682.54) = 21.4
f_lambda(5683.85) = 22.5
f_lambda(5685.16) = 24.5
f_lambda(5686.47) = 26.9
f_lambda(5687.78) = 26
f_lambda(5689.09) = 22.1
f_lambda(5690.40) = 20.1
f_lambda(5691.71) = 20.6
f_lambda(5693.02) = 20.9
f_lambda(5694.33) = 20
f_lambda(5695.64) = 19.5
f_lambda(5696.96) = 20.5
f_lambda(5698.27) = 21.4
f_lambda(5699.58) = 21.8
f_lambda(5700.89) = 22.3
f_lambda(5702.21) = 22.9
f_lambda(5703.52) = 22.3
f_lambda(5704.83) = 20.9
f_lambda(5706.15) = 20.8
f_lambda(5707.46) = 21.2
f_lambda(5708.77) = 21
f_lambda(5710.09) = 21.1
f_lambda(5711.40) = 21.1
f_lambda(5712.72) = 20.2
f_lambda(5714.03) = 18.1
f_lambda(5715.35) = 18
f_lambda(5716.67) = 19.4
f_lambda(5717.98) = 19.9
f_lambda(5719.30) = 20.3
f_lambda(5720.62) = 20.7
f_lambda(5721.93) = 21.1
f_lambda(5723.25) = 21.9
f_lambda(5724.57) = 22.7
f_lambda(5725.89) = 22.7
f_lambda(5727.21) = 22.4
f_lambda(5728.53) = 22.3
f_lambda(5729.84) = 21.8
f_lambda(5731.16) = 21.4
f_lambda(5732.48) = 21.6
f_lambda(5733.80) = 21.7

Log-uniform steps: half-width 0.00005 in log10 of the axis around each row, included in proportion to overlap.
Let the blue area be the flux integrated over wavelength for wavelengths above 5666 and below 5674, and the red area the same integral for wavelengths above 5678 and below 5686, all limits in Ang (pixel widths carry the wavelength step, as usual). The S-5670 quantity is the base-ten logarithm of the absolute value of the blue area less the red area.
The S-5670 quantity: 1.3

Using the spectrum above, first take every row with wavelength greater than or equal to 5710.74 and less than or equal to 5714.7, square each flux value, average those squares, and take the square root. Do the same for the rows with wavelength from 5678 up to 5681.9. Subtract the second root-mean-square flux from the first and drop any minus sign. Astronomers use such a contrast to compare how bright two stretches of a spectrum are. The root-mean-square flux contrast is 1.6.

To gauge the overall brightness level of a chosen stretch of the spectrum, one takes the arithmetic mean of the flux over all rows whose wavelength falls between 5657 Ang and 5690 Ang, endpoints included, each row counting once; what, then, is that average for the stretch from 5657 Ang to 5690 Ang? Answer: 20.6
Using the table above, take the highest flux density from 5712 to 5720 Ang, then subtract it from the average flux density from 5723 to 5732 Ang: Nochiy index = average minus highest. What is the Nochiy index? 1.9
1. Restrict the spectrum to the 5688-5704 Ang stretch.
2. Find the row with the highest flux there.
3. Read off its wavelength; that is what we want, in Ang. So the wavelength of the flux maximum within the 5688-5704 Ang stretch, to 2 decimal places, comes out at 5702.21 Ang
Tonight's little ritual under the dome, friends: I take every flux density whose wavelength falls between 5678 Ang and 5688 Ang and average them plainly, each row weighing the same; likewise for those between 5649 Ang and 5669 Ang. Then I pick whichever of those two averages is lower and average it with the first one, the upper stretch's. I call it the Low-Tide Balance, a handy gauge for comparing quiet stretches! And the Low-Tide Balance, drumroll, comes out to 21.4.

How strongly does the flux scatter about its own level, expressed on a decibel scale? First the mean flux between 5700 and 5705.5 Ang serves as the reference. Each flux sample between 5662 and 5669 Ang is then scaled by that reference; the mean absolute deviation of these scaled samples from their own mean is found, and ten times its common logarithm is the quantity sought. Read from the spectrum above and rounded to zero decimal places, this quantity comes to -10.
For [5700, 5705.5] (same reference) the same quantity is -16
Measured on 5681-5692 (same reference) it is -10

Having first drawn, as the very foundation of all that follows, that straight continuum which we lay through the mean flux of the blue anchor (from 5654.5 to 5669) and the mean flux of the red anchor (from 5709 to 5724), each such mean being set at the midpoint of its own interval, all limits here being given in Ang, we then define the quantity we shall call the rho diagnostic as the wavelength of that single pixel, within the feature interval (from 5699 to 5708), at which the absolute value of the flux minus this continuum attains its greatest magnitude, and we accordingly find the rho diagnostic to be 5702.21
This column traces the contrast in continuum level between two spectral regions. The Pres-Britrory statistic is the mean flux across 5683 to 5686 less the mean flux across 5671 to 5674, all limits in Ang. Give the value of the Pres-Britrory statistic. 5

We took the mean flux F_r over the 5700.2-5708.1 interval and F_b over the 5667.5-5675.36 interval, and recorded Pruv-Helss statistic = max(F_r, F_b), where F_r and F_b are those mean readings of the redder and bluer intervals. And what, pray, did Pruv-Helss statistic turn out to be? 21.7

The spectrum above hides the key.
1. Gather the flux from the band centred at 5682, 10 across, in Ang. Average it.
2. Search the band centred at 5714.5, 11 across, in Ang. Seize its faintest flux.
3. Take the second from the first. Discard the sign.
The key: 4.6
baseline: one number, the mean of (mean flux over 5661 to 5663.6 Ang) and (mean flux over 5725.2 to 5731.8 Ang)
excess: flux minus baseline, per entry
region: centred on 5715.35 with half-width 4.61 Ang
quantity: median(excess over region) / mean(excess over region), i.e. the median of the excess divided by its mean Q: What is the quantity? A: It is 1.29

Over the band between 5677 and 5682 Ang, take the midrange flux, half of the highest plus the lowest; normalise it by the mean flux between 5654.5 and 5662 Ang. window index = 1.17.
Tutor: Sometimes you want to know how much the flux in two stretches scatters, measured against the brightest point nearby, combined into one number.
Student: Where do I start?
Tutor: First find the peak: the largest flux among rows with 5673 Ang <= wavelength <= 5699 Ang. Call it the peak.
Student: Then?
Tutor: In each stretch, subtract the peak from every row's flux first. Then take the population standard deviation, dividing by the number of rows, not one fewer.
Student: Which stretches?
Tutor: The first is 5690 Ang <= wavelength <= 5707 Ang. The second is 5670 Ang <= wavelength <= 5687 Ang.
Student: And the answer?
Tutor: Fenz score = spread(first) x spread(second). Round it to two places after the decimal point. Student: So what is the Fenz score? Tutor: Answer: 2.18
